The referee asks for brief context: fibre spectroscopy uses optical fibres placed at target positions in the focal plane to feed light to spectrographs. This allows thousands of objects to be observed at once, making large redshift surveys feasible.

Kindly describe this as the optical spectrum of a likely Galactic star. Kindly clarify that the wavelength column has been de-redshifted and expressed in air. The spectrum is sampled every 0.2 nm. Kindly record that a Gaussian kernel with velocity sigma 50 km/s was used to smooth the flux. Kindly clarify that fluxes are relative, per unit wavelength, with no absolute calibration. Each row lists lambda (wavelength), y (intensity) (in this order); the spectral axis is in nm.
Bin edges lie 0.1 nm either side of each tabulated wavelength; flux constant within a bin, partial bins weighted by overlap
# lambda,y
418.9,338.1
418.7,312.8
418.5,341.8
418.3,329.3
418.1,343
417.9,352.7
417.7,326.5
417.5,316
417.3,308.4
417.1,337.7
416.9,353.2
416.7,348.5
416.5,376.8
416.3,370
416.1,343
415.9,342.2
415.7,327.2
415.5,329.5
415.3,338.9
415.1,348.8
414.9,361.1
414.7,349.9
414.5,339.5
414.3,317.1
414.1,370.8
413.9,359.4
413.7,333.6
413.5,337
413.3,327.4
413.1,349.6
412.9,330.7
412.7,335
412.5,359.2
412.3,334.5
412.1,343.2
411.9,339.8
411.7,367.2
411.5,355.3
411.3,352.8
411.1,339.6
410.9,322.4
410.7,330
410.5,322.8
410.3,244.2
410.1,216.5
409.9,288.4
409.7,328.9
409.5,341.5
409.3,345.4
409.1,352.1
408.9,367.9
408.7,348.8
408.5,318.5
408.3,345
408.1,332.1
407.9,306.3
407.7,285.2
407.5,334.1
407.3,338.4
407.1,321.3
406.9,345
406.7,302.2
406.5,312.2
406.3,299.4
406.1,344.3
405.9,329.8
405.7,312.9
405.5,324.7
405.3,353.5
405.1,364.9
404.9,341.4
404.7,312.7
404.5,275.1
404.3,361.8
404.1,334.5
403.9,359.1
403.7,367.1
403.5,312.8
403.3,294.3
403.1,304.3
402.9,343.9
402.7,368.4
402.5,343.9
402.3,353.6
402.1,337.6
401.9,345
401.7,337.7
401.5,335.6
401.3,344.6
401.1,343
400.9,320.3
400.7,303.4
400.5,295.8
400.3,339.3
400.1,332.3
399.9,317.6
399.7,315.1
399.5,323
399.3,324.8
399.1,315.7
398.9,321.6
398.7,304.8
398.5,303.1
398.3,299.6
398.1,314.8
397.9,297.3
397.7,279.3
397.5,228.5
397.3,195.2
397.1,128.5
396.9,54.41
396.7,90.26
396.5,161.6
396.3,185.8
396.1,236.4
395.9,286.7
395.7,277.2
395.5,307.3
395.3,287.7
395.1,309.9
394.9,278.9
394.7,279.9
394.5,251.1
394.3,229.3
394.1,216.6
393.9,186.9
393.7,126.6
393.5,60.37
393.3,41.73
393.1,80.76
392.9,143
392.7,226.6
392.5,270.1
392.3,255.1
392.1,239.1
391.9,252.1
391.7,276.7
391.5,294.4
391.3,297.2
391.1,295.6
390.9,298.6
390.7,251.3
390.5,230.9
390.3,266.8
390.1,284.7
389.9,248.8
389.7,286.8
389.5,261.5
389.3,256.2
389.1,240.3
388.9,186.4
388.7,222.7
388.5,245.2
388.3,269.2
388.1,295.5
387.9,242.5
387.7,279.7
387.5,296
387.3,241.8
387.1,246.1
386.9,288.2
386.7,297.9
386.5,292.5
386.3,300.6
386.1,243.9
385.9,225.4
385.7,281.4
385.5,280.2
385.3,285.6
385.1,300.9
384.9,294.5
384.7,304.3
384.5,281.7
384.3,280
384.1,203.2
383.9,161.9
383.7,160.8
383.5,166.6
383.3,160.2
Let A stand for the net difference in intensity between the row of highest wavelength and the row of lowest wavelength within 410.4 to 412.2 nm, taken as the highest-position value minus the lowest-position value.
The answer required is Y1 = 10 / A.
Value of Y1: 0.5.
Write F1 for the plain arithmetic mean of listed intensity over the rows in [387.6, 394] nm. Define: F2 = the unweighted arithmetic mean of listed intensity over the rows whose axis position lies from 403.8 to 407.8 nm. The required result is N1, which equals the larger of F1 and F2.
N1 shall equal 328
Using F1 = 232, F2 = 328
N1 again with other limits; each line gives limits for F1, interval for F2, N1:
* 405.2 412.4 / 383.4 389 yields 326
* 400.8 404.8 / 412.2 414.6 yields 341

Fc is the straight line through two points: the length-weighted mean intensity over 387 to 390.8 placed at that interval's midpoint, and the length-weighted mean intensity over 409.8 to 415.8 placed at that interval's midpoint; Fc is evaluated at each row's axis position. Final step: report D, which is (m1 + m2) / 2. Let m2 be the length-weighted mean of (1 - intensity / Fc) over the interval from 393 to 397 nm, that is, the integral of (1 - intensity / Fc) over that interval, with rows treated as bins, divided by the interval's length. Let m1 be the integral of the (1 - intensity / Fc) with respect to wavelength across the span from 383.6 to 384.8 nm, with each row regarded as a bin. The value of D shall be 0.16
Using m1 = 0.04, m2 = 0.28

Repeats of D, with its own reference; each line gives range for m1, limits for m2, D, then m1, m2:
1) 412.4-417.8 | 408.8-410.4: 0.00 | -0.04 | 0.03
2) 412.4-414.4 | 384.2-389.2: -0.07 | -0.05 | -0.08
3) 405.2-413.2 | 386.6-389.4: -0.10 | -0.18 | -0.02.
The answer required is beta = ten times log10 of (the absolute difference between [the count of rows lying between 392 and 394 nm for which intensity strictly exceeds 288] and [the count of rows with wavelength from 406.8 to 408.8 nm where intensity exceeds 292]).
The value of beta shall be 9.5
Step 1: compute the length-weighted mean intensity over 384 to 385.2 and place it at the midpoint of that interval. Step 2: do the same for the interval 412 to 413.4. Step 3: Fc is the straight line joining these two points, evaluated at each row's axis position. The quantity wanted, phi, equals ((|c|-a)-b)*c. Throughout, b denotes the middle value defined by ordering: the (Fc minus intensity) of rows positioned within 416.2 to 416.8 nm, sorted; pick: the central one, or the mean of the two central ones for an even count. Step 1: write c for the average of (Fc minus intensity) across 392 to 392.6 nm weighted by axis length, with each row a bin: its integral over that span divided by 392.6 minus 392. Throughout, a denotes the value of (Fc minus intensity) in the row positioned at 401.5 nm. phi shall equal 3280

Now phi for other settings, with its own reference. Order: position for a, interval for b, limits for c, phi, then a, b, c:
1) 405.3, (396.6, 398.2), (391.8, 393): -16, -30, 94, 64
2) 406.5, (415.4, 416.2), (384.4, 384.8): 142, 14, 11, -16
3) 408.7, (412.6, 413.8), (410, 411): 2818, -18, 7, 48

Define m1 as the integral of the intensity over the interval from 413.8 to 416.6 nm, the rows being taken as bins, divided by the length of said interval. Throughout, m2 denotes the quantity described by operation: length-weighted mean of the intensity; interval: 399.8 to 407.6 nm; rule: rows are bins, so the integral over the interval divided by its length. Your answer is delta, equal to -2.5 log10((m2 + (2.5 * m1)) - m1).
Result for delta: -7.33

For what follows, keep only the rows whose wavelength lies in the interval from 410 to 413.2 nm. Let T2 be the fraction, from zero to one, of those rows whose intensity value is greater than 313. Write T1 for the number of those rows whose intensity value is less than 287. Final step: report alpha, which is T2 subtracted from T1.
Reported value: 1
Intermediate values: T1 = 2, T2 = 0.9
